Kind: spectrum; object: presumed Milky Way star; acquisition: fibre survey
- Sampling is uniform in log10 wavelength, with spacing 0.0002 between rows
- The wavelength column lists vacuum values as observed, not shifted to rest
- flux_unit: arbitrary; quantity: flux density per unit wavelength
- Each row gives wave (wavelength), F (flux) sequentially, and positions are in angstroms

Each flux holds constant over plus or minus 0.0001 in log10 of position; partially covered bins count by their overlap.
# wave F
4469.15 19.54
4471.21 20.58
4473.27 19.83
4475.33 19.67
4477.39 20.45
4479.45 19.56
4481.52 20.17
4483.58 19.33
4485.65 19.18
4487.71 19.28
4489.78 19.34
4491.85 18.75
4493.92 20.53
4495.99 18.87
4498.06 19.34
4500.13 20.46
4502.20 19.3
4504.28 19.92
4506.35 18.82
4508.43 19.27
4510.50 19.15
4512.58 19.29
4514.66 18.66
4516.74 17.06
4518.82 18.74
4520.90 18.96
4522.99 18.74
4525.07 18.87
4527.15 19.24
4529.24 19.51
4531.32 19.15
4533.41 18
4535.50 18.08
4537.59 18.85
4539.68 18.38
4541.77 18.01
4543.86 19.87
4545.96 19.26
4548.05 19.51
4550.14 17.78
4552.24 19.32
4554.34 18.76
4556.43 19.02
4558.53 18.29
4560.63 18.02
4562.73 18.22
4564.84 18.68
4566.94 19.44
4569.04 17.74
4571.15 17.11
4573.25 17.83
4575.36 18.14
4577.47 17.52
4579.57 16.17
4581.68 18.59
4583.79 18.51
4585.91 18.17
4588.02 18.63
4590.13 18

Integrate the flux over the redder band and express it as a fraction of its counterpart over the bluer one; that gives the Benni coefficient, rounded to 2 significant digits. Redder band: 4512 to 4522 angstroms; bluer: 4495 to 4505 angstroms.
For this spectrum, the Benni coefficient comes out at 0.95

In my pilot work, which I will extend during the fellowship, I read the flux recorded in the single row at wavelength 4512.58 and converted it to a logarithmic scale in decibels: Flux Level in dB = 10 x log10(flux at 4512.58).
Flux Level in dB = 12.85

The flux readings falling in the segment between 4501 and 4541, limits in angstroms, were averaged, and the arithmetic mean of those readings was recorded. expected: 18.8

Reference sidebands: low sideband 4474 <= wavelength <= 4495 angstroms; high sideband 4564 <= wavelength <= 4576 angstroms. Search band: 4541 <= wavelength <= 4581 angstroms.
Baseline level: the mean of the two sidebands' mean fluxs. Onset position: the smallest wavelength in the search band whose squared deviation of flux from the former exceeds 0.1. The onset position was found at 4541.77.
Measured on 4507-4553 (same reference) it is 4508.43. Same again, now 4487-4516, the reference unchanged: 4487.71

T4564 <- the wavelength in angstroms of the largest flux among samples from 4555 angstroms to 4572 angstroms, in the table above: 4566.94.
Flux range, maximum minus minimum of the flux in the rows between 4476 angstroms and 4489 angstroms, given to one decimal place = 1.3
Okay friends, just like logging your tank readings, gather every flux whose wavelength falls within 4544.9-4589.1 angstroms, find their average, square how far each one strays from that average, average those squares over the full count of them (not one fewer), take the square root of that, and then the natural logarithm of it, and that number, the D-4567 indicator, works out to -0.23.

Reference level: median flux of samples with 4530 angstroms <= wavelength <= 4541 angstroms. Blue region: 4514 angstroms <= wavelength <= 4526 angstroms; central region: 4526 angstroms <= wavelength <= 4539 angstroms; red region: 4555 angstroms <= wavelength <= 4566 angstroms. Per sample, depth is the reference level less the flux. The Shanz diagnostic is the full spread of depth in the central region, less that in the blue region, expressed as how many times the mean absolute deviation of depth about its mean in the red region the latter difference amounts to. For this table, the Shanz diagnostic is -1.2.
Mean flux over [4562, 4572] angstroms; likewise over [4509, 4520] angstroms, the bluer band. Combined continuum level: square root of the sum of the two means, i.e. 6.07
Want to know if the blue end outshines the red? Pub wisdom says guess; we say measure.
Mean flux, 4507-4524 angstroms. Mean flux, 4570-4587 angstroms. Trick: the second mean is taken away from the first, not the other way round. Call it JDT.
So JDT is 1.0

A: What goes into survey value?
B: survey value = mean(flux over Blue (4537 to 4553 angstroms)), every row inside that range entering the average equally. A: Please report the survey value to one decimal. 18.9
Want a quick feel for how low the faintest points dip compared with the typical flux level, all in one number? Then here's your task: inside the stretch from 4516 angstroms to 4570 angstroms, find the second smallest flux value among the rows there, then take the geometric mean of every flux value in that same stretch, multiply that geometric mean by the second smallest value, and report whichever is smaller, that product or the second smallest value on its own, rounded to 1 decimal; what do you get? 17.7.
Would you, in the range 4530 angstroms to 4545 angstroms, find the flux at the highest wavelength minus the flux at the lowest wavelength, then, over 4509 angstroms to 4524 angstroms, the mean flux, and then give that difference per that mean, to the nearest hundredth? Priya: 0.04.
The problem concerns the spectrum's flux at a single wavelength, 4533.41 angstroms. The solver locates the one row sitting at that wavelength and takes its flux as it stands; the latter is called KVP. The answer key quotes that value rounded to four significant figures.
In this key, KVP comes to 18.00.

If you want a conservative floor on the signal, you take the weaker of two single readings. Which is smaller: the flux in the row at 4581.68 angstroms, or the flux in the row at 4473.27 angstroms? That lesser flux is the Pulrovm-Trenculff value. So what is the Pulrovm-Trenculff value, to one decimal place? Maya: 18.6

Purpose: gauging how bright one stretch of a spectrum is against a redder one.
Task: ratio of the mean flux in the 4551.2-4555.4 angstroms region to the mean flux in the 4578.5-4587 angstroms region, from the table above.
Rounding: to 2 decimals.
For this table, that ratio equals 1.07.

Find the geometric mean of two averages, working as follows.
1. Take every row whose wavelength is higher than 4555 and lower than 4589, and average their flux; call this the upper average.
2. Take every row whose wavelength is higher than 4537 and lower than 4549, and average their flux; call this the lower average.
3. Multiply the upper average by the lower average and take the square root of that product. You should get 18.6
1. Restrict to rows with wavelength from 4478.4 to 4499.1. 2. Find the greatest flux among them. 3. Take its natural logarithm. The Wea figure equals 3.02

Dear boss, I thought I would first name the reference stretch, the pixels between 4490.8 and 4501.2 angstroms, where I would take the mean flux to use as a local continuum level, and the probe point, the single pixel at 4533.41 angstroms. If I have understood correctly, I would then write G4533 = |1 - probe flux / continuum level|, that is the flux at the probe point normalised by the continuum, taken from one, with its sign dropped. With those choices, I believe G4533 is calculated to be 0.08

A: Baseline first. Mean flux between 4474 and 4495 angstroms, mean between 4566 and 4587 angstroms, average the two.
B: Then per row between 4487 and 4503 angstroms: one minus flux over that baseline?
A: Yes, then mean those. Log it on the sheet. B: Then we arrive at -0.038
